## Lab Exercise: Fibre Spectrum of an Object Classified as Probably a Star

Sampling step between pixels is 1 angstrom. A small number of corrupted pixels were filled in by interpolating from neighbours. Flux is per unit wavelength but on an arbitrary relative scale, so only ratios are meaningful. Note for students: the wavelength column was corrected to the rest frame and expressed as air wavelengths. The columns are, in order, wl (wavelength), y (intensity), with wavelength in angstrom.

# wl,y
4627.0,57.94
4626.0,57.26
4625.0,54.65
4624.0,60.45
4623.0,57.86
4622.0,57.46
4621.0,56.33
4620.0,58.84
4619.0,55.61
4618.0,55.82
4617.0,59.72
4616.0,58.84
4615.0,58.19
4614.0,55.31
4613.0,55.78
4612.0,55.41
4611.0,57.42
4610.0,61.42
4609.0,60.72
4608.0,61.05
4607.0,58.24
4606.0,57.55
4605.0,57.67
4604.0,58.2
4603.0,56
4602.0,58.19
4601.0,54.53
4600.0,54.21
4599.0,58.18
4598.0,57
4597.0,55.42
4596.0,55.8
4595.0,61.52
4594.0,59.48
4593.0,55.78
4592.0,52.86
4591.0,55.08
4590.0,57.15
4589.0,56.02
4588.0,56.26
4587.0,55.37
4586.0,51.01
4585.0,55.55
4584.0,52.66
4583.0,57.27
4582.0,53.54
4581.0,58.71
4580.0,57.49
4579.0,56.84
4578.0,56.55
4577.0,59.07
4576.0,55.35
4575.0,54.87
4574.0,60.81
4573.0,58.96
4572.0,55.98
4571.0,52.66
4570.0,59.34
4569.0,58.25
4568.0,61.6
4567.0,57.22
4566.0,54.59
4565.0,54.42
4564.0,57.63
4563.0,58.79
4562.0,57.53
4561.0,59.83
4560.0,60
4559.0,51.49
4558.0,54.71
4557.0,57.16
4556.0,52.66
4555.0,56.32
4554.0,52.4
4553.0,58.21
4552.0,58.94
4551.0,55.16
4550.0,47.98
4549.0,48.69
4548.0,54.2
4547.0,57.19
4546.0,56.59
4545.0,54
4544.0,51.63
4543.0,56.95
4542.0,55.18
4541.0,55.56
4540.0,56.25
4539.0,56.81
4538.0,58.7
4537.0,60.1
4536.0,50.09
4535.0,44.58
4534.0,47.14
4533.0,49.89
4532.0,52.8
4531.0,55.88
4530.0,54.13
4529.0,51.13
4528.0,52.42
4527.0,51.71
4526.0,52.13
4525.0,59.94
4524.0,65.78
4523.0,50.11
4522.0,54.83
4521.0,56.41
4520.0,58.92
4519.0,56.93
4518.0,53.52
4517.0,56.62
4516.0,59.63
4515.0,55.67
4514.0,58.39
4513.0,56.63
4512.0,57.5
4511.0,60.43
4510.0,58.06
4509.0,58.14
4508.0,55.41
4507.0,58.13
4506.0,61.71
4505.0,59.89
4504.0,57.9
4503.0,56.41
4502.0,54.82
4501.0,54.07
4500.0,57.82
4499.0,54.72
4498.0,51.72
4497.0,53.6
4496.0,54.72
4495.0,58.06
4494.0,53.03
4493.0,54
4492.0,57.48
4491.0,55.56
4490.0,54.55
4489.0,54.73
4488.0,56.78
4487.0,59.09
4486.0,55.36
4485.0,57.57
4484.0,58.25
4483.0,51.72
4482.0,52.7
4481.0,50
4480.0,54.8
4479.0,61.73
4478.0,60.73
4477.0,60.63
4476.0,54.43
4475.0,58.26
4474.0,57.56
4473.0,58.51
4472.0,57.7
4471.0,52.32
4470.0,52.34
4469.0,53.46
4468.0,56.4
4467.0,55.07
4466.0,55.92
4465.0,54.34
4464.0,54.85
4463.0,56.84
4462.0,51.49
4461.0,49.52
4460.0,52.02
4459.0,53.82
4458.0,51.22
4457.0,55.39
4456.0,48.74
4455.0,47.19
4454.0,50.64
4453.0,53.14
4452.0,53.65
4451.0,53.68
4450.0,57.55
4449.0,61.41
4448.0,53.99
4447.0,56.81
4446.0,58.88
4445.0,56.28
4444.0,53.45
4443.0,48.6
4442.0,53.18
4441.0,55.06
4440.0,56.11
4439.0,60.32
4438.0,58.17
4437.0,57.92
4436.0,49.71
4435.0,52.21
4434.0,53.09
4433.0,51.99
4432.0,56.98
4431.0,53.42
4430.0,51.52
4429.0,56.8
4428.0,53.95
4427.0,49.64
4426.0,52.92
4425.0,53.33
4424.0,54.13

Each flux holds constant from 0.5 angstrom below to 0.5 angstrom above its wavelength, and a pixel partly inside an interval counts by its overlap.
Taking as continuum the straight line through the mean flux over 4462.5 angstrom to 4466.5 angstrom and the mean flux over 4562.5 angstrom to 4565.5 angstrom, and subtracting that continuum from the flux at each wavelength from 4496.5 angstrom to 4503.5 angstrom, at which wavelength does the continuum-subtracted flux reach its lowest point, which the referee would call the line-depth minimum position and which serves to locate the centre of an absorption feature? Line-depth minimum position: 4498.0 angstrom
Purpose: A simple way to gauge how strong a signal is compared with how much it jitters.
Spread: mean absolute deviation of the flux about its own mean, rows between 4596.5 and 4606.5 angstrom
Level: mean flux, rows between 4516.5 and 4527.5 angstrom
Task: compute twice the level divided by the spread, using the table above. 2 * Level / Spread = 85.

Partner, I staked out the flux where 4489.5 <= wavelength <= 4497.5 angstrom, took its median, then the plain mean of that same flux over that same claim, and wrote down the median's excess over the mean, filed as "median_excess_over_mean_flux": -0.5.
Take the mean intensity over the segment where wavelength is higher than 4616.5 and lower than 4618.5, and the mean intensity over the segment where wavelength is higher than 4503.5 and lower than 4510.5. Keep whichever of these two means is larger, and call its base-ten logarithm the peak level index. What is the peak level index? 1.767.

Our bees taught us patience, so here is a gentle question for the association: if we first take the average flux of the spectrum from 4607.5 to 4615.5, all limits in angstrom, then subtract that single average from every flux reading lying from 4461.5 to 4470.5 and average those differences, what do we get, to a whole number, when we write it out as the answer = -4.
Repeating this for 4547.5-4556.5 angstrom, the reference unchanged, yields -4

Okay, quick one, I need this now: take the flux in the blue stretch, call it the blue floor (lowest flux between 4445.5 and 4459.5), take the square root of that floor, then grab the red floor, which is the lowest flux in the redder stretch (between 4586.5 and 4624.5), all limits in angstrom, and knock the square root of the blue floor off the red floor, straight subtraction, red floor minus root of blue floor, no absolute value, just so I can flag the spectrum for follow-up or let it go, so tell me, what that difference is 46.0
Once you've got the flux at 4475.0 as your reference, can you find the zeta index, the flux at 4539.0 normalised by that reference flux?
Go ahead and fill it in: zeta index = 0.98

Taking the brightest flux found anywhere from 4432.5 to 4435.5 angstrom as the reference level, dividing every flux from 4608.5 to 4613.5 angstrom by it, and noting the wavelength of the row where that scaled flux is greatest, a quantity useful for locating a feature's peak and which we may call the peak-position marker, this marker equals 4610.0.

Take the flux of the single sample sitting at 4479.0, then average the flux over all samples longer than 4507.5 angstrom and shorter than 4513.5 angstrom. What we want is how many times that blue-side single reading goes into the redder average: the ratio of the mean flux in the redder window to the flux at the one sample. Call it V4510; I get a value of 0.93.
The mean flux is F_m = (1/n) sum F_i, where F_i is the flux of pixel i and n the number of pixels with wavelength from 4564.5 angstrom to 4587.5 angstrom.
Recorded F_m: 56.4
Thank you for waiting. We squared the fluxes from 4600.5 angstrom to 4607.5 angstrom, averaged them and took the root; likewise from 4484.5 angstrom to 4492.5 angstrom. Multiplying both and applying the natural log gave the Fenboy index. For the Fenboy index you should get 8.08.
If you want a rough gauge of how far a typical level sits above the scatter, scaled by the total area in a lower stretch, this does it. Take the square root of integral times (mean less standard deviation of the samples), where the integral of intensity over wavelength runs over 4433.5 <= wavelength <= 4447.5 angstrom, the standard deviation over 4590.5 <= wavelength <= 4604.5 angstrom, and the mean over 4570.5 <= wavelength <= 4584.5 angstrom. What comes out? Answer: 204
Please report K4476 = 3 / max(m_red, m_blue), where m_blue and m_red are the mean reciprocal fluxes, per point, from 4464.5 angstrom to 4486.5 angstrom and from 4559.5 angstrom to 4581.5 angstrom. 167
